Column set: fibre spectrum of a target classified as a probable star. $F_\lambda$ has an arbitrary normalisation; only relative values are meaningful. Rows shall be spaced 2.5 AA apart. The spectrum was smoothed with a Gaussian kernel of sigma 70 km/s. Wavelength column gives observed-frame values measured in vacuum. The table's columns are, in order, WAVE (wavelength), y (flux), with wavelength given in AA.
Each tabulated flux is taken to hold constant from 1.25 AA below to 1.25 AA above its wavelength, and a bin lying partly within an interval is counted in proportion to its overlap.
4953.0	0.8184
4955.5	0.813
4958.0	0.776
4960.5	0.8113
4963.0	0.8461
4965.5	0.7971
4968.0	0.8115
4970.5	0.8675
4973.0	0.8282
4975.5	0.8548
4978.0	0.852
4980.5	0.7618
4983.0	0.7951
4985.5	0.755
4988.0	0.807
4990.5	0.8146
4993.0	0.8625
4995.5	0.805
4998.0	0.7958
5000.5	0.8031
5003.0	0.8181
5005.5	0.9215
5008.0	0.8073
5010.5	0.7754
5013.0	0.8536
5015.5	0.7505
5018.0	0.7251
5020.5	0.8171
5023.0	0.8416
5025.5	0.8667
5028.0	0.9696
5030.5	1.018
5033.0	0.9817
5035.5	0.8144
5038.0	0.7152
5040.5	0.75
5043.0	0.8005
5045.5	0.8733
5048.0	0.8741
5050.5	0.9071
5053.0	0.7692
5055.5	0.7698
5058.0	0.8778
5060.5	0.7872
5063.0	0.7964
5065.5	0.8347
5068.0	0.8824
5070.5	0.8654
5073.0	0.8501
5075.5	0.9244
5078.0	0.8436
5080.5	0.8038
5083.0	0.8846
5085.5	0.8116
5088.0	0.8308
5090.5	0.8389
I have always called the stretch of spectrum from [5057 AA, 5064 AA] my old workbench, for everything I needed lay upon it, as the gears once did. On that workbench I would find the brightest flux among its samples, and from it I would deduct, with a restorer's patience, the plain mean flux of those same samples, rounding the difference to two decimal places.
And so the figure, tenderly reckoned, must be 0.06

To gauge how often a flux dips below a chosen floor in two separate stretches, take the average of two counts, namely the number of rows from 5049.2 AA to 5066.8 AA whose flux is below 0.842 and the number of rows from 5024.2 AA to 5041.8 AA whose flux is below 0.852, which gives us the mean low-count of 4.0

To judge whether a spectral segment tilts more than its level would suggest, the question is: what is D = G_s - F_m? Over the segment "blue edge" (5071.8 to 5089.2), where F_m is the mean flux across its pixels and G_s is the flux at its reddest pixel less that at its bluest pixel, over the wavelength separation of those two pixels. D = -0.851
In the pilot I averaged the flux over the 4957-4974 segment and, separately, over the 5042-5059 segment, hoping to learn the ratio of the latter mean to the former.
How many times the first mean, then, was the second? 1.02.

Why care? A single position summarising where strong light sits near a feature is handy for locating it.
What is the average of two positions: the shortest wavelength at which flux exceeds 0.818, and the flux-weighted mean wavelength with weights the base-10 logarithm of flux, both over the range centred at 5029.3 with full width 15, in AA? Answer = 5025.8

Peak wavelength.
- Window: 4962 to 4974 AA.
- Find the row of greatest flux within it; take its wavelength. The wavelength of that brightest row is 4970.5 AA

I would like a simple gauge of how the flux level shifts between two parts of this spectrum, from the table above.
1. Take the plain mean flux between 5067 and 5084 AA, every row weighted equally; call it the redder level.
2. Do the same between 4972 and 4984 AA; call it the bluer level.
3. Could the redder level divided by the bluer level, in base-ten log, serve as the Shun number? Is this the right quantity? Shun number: 0.024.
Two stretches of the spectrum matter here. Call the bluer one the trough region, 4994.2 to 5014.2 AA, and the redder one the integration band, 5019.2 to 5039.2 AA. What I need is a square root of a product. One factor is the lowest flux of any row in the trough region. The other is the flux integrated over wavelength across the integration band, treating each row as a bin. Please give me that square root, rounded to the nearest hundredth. 3.69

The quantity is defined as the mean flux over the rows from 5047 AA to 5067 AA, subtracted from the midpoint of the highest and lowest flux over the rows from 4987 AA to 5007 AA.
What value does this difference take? 0.032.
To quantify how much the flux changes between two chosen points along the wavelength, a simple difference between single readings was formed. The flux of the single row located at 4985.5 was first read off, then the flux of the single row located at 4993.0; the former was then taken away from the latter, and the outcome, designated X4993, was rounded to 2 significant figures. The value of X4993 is 0.11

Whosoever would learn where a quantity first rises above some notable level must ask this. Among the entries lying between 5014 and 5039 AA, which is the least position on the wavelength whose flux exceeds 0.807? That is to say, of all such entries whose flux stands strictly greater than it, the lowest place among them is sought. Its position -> 5020.5 AA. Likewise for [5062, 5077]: 5065.5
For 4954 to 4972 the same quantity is 4955.5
